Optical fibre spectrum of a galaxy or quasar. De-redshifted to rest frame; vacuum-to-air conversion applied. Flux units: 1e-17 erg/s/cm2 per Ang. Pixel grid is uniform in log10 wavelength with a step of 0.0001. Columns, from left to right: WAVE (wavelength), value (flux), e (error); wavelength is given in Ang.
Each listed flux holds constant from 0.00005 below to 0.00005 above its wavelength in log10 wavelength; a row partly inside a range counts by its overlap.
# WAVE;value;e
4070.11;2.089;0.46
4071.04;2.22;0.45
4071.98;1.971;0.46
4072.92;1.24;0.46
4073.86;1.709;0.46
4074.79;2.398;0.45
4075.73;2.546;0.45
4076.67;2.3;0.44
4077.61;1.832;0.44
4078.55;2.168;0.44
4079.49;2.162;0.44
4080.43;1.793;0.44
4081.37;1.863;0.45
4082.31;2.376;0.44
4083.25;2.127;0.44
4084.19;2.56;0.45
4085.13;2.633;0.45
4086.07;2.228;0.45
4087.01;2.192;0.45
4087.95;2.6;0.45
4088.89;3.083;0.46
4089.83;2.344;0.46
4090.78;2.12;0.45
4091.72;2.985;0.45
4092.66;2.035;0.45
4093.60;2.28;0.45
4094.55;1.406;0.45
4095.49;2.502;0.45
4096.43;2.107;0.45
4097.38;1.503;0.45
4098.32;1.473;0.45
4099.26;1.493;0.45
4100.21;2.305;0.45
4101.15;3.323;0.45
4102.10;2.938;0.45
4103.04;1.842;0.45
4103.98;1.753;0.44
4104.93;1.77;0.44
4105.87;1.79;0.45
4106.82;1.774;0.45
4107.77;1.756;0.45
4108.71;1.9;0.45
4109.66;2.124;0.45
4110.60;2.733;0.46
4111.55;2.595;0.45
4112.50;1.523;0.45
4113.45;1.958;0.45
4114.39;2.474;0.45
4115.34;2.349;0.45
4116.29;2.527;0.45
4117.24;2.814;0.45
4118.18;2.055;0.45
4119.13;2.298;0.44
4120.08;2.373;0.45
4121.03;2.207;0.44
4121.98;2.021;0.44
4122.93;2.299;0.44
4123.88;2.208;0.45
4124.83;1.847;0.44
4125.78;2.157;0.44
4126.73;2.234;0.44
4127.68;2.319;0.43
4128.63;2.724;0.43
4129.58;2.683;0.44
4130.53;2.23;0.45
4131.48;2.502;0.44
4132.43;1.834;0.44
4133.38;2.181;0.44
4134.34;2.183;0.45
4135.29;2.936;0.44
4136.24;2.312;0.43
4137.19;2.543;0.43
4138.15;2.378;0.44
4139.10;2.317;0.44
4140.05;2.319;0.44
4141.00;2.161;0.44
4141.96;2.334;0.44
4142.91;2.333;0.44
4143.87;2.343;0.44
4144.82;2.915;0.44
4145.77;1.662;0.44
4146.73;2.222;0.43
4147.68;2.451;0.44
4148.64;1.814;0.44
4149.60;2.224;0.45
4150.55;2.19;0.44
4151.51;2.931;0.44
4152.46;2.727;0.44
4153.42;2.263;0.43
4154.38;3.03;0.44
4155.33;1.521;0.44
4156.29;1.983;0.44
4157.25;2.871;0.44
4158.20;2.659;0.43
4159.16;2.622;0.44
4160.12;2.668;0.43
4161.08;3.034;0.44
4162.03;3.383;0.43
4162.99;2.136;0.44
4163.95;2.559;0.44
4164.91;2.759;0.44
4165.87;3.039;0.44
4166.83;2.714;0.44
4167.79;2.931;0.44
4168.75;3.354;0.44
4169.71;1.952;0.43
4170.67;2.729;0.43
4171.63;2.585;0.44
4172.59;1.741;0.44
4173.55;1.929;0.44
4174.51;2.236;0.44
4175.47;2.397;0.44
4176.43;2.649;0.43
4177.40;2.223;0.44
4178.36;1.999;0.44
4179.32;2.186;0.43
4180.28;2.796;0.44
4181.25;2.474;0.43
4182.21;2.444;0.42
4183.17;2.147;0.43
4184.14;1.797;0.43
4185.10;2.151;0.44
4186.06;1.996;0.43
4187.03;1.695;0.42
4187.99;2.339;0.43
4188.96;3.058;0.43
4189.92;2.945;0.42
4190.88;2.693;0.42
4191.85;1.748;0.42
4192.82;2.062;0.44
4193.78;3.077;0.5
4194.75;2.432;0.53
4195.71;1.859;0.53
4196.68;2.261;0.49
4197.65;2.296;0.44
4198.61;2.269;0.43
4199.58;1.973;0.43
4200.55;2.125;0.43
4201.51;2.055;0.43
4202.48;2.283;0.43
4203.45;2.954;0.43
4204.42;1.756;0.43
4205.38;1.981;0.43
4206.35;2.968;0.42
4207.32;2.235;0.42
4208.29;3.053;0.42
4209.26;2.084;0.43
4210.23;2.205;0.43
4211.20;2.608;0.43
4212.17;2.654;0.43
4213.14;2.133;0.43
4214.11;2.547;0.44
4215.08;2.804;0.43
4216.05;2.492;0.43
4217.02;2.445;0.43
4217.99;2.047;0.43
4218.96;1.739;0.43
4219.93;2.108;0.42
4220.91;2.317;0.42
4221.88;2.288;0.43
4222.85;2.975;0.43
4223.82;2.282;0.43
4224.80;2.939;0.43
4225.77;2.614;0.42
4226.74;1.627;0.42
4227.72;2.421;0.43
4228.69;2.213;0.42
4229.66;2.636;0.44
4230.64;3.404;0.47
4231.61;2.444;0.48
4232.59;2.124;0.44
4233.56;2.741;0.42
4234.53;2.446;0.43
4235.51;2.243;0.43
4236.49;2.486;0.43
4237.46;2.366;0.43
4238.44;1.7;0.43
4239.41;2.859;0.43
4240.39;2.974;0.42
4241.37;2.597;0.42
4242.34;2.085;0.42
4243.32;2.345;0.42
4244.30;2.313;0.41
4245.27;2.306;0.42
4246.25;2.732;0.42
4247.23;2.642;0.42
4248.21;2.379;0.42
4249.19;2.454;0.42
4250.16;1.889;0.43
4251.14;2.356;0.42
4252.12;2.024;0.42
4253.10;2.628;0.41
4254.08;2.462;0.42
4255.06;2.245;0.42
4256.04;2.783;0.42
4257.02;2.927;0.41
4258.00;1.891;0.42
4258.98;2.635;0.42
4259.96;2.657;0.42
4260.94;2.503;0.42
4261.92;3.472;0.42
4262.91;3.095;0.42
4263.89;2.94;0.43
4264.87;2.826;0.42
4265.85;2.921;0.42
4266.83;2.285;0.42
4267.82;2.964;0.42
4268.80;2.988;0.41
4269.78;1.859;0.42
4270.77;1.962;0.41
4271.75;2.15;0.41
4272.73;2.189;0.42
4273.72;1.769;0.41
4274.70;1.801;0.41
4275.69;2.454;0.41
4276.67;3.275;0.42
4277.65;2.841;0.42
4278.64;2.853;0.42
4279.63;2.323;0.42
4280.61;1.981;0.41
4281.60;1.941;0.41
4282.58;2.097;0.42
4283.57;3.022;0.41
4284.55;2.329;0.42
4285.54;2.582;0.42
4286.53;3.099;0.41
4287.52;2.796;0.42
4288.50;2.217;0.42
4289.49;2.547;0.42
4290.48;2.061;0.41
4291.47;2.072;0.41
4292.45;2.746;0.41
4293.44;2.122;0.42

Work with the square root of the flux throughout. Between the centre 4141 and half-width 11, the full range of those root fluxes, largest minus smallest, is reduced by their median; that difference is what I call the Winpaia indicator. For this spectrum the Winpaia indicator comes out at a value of -1.10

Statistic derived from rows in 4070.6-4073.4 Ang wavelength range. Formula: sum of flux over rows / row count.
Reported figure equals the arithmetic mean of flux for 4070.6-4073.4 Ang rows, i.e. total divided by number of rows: 1.8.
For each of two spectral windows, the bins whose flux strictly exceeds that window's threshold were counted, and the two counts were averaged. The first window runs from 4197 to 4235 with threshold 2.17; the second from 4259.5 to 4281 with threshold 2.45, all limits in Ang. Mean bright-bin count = 20.0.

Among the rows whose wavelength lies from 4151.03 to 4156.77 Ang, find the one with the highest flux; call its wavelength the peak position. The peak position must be 4154.38 Ang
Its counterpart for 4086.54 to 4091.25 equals 4088.89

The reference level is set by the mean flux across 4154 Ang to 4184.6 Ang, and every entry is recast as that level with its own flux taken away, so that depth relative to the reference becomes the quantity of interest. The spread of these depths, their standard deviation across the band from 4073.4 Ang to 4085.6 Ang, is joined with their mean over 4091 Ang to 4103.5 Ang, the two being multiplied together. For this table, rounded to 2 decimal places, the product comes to 0.10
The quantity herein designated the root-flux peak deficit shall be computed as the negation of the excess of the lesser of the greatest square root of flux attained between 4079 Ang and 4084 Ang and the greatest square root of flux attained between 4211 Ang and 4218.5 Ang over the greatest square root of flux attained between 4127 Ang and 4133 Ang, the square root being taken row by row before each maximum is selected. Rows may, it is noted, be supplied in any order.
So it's 0.11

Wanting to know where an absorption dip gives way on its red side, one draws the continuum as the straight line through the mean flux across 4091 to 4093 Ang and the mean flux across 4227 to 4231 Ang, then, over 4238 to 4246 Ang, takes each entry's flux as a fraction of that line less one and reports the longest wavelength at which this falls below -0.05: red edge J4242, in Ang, 4245.27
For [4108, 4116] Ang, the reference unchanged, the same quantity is 4115.34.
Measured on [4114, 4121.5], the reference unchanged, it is 4121.03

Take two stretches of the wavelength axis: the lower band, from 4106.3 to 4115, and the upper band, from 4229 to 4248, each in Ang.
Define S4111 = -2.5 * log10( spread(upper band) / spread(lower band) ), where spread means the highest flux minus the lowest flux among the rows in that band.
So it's -0.37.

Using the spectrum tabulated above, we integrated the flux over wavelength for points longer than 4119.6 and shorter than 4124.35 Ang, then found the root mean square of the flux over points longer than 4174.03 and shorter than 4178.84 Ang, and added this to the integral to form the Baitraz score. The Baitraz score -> 12.9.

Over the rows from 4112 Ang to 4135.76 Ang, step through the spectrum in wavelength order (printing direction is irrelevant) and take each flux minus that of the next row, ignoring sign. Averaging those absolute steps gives 0.30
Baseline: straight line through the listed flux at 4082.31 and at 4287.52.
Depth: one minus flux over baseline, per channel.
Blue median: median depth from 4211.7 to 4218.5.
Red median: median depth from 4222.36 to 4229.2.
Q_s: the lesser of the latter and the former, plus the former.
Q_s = 0.12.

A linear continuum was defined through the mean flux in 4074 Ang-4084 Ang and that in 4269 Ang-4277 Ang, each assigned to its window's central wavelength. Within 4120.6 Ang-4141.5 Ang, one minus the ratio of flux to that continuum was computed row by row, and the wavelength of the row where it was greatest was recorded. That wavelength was 4132.43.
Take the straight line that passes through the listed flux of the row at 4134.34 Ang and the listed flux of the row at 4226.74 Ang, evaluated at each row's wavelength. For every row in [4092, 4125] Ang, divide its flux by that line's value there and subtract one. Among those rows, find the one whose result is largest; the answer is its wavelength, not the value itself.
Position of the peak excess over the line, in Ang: 4101.15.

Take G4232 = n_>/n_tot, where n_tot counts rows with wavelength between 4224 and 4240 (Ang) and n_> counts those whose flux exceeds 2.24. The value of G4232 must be 0.75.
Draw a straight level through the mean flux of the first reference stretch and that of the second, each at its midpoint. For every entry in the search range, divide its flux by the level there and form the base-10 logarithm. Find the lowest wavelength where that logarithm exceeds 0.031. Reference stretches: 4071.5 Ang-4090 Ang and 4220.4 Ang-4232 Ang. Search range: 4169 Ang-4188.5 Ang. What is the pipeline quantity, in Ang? 4170.67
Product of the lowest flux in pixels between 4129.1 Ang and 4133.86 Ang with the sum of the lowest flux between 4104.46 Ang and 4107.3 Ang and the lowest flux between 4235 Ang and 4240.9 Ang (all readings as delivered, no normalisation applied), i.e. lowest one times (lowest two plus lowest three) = 6.4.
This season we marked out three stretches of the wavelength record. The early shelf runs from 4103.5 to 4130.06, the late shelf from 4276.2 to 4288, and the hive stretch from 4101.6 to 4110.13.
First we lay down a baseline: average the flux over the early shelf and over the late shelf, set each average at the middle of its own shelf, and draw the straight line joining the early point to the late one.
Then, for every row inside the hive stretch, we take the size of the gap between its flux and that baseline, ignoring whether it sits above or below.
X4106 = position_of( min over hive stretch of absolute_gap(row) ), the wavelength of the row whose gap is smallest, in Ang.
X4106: 4109.66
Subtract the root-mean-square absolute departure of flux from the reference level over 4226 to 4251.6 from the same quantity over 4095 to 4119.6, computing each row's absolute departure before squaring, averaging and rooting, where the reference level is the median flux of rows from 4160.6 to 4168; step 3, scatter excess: 0.29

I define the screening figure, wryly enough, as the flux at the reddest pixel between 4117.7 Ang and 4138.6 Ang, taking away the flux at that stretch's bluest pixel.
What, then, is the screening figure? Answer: 0.32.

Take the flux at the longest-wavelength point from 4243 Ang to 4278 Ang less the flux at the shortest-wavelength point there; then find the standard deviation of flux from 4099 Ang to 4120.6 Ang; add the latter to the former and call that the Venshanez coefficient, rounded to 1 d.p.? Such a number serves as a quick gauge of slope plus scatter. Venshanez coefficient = 1.0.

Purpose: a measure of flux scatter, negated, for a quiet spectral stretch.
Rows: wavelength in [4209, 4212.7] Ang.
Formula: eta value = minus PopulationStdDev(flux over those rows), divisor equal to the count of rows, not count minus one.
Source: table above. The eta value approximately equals -0.25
